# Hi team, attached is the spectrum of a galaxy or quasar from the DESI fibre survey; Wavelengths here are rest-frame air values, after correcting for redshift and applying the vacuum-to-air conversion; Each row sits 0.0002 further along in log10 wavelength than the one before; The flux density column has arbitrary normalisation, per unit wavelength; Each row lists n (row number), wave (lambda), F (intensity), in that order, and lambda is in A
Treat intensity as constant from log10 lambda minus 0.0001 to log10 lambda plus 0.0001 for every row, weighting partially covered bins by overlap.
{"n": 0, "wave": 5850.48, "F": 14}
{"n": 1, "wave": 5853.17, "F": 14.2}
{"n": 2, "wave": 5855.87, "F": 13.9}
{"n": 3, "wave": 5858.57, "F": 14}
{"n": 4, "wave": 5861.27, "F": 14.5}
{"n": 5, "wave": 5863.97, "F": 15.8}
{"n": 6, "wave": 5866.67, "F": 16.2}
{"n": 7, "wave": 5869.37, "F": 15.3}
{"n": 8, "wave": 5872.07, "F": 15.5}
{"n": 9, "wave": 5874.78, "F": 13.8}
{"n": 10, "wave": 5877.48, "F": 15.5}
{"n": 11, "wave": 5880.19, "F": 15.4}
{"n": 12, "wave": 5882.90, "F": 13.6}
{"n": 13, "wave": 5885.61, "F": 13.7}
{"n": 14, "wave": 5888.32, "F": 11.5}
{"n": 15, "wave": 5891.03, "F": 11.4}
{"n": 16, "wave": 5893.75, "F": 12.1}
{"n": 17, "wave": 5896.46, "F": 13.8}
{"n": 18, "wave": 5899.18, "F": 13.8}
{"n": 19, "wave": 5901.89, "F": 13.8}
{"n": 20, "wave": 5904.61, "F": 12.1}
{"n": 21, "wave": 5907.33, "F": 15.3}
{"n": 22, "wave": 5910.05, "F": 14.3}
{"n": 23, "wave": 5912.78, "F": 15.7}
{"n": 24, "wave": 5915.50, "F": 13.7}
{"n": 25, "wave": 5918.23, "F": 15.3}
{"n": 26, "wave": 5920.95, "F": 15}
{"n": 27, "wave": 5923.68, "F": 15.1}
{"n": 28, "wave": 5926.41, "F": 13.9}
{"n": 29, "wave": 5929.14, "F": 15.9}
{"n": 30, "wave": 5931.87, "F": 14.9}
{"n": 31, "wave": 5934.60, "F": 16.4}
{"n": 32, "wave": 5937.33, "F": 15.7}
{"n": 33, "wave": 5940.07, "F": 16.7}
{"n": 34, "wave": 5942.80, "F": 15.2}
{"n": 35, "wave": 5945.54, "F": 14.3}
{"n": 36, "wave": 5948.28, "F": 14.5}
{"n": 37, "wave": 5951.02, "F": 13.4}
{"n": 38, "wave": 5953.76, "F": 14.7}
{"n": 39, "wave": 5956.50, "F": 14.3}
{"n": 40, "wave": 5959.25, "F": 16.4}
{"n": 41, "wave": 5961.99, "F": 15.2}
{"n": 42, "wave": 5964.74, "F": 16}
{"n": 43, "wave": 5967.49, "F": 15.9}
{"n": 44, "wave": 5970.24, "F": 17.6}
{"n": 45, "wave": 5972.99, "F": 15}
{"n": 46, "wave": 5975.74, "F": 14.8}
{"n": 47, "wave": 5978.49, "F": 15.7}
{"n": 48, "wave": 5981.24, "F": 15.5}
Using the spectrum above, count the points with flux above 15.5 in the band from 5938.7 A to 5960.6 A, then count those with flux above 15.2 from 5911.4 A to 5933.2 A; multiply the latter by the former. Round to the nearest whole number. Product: 6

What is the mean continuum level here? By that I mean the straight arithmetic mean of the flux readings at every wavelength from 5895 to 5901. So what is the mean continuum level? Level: 13.8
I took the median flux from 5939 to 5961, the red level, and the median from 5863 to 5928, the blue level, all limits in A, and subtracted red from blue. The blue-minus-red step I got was -0.5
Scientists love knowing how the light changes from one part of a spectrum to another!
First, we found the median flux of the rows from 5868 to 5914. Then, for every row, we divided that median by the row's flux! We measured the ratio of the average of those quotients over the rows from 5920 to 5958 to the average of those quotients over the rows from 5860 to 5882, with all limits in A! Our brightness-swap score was 1.02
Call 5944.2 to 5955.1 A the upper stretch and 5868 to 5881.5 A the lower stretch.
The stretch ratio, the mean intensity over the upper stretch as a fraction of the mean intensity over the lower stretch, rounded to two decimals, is 0.94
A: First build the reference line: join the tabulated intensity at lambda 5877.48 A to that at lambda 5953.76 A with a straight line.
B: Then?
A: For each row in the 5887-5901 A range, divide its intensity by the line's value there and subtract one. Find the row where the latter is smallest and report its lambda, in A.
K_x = 5891.03 A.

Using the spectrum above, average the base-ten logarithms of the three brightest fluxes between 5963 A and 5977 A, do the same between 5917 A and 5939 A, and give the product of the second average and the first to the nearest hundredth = 1.47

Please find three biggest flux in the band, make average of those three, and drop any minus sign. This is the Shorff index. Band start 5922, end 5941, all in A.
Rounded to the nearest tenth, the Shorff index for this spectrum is 16.3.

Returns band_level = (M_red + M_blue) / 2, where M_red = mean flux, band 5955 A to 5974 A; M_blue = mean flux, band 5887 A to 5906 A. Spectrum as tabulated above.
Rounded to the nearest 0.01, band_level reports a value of 14.21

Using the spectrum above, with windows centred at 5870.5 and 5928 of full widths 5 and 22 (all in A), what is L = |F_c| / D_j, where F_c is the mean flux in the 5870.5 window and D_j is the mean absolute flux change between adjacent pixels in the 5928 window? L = 15.9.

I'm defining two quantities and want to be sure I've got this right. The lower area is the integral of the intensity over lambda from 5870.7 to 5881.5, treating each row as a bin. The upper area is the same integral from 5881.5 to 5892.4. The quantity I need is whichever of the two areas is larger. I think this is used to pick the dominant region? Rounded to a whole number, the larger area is 163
